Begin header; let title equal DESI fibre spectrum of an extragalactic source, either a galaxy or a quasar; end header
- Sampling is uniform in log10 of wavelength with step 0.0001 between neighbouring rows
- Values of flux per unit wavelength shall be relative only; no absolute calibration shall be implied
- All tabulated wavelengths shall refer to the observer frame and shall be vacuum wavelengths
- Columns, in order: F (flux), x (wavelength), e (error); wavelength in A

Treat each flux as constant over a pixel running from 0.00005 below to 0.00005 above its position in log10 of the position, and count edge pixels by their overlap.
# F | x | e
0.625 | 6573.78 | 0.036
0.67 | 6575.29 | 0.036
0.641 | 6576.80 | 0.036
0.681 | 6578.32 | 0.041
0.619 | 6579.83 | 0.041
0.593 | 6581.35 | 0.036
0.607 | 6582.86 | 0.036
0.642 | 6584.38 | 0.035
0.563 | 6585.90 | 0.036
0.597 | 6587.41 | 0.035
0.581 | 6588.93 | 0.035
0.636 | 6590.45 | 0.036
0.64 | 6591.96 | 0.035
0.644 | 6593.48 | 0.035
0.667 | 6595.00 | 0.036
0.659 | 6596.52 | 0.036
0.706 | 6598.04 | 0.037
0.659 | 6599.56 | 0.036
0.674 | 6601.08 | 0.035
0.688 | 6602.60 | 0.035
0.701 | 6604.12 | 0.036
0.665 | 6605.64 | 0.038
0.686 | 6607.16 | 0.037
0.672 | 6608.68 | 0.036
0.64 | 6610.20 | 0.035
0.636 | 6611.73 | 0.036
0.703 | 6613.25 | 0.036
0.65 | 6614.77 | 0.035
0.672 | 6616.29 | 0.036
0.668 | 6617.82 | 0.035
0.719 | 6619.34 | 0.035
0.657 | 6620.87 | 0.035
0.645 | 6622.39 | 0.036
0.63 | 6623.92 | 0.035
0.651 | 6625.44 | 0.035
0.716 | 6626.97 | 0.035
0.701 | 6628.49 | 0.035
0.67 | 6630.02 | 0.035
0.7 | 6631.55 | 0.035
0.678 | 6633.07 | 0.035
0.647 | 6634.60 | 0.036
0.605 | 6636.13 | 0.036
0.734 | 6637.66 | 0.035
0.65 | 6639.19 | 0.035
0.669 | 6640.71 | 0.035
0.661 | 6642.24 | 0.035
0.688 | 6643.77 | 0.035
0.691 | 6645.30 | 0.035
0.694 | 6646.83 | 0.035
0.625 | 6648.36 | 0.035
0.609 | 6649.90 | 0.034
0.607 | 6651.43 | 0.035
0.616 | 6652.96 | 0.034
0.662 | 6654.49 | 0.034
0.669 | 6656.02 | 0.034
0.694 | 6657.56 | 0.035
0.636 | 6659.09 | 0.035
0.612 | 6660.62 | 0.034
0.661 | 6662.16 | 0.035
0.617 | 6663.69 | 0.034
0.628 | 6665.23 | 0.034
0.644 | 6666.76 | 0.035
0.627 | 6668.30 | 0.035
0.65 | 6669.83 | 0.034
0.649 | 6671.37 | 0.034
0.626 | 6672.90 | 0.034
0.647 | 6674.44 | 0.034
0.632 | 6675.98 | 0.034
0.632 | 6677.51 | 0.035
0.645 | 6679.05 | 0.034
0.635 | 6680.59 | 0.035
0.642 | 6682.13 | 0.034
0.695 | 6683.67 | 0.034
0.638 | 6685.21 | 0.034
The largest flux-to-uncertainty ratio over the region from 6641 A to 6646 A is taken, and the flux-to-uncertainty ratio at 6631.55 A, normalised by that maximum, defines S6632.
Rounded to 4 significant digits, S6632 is 1.013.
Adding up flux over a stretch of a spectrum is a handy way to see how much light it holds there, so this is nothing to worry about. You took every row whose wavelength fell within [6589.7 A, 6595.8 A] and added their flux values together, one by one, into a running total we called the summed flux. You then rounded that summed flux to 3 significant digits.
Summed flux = 2.59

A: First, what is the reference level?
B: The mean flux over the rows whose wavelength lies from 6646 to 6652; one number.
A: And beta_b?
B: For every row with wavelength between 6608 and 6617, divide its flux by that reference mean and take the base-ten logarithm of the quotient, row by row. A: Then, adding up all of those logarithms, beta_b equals 0.11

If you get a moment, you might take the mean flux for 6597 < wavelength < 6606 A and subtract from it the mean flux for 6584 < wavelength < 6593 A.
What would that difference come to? 0.072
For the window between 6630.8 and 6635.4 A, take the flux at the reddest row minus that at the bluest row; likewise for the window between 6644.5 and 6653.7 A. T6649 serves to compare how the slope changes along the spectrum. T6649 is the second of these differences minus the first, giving -0.022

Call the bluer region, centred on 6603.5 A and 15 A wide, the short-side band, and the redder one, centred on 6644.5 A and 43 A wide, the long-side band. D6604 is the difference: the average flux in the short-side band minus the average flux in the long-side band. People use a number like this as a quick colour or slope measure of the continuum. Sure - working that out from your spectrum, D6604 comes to 0.017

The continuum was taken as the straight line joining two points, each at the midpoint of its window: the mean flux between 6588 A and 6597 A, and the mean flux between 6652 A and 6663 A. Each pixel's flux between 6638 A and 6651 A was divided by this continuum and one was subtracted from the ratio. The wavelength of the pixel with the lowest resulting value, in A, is 6649.90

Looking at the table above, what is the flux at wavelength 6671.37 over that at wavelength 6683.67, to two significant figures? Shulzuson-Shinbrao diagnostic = 0.93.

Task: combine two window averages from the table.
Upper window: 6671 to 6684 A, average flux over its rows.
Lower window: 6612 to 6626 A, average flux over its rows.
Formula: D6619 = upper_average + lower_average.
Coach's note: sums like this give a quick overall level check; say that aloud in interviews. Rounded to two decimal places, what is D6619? 1.31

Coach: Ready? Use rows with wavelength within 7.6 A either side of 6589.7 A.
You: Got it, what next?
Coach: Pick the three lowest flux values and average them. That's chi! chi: 0.58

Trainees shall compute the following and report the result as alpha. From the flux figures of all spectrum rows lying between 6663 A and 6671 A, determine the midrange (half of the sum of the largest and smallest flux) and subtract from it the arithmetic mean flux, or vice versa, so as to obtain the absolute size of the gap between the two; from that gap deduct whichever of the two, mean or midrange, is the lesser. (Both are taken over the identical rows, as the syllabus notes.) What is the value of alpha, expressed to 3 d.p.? -0.633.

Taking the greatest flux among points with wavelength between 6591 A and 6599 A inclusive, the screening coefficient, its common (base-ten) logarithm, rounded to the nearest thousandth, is -0.151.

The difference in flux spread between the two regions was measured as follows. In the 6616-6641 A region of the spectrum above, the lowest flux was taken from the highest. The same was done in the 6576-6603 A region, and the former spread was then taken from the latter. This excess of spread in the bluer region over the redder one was 0.01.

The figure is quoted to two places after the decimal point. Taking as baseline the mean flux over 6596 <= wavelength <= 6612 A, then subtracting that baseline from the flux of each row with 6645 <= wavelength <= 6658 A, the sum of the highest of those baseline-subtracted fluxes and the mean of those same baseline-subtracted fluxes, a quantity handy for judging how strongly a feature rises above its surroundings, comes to 0.00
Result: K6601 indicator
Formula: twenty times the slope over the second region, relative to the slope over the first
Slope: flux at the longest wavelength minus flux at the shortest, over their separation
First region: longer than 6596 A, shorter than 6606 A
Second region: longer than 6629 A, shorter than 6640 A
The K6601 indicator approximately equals -66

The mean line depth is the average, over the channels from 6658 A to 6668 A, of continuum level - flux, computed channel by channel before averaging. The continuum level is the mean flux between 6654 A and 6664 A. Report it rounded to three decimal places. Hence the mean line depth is 0.017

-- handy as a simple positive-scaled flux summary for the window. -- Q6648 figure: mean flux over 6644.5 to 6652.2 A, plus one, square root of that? 1.28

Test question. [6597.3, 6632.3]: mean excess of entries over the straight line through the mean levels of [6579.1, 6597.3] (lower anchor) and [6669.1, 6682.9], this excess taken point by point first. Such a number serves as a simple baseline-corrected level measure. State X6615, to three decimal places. 0.048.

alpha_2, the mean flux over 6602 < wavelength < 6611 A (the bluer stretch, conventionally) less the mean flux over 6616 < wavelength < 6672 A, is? 0.017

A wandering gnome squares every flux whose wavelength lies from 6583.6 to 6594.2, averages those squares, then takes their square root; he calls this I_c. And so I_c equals 0.62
